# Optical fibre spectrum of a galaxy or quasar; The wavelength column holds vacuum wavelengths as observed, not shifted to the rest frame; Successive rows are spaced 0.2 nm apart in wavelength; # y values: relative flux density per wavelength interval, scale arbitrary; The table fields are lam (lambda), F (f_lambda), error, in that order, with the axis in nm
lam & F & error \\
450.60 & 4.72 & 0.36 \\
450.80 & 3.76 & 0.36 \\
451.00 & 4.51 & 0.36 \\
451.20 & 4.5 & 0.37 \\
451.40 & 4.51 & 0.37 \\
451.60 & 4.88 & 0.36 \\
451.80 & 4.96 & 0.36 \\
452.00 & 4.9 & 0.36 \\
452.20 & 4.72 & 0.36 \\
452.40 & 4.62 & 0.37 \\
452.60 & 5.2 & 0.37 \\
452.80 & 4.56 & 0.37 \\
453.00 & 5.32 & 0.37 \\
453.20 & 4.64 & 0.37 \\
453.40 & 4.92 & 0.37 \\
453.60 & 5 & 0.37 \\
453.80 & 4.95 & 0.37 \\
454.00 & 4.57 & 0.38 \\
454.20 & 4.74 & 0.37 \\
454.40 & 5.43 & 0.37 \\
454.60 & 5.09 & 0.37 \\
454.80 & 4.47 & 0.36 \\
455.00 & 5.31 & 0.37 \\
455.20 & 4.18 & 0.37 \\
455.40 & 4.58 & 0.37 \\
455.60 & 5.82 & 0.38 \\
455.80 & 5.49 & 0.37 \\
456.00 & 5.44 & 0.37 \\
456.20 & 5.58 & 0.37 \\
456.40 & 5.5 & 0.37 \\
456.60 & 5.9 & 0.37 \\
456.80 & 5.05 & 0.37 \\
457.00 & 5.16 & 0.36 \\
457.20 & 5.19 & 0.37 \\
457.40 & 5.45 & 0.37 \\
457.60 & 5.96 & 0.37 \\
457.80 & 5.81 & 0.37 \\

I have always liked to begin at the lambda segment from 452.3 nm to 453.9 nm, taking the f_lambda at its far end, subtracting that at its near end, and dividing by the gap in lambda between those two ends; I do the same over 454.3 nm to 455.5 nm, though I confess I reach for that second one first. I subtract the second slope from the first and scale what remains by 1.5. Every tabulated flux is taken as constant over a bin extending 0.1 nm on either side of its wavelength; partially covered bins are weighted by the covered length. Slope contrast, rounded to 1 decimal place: 1.6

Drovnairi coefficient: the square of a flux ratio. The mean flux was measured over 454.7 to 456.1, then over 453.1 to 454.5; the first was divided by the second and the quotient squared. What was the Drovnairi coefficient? 1.06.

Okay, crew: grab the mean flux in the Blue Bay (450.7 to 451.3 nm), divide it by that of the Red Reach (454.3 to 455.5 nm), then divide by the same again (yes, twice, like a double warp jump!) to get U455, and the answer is 0.181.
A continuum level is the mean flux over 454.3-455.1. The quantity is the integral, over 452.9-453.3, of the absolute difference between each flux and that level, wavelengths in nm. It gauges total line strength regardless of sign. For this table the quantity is 0.14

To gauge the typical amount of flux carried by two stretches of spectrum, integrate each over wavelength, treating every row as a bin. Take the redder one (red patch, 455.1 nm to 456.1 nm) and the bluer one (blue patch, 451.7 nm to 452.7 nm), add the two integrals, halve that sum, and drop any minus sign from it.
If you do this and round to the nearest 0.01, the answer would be 4.99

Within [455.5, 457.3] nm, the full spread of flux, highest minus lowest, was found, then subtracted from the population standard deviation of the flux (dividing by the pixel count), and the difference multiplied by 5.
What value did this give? -2.9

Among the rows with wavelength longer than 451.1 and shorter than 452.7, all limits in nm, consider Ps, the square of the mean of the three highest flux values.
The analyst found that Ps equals 25.2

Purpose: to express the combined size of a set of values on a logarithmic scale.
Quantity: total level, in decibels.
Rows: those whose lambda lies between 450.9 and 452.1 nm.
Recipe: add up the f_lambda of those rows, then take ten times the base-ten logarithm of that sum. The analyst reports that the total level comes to 14.5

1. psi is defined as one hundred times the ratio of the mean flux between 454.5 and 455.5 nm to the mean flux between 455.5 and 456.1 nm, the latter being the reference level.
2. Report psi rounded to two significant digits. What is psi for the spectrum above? 85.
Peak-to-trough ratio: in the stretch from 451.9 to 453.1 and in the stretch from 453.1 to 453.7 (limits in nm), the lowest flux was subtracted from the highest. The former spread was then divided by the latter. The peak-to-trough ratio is 2.1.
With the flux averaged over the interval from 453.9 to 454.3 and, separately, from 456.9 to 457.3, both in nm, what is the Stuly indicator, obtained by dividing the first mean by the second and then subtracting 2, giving -1.10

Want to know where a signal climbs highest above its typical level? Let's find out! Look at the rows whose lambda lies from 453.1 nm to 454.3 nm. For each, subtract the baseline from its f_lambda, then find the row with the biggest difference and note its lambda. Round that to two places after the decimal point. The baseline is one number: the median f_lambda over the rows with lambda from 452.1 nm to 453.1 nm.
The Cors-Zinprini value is 453.60 nm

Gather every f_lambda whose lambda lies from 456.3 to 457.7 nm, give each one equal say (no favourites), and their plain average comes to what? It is 5.46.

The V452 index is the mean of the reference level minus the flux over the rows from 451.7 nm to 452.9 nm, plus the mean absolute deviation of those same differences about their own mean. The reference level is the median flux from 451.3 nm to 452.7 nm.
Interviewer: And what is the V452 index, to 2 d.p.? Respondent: 0.25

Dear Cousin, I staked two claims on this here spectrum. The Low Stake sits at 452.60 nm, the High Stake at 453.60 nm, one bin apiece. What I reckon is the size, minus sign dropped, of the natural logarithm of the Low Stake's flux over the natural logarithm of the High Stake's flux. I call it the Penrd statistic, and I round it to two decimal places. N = 1.02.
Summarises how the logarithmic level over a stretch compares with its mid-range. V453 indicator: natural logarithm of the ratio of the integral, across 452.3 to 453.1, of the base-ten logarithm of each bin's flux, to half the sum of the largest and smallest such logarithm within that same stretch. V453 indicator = -0.225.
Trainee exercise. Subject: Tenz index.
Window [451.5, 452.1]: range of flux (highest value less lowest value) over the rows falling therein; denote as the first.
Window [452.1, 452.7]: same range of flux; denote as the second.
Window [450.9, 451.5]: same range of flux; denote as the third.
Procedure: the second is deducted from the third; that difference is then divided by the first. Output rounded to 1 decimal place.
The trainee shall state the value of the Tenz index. -7.1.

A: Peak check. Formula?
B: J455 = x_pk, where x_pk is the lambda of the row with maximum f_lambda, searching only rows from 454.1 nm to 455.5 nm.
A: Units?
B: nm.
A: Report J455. 454.40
